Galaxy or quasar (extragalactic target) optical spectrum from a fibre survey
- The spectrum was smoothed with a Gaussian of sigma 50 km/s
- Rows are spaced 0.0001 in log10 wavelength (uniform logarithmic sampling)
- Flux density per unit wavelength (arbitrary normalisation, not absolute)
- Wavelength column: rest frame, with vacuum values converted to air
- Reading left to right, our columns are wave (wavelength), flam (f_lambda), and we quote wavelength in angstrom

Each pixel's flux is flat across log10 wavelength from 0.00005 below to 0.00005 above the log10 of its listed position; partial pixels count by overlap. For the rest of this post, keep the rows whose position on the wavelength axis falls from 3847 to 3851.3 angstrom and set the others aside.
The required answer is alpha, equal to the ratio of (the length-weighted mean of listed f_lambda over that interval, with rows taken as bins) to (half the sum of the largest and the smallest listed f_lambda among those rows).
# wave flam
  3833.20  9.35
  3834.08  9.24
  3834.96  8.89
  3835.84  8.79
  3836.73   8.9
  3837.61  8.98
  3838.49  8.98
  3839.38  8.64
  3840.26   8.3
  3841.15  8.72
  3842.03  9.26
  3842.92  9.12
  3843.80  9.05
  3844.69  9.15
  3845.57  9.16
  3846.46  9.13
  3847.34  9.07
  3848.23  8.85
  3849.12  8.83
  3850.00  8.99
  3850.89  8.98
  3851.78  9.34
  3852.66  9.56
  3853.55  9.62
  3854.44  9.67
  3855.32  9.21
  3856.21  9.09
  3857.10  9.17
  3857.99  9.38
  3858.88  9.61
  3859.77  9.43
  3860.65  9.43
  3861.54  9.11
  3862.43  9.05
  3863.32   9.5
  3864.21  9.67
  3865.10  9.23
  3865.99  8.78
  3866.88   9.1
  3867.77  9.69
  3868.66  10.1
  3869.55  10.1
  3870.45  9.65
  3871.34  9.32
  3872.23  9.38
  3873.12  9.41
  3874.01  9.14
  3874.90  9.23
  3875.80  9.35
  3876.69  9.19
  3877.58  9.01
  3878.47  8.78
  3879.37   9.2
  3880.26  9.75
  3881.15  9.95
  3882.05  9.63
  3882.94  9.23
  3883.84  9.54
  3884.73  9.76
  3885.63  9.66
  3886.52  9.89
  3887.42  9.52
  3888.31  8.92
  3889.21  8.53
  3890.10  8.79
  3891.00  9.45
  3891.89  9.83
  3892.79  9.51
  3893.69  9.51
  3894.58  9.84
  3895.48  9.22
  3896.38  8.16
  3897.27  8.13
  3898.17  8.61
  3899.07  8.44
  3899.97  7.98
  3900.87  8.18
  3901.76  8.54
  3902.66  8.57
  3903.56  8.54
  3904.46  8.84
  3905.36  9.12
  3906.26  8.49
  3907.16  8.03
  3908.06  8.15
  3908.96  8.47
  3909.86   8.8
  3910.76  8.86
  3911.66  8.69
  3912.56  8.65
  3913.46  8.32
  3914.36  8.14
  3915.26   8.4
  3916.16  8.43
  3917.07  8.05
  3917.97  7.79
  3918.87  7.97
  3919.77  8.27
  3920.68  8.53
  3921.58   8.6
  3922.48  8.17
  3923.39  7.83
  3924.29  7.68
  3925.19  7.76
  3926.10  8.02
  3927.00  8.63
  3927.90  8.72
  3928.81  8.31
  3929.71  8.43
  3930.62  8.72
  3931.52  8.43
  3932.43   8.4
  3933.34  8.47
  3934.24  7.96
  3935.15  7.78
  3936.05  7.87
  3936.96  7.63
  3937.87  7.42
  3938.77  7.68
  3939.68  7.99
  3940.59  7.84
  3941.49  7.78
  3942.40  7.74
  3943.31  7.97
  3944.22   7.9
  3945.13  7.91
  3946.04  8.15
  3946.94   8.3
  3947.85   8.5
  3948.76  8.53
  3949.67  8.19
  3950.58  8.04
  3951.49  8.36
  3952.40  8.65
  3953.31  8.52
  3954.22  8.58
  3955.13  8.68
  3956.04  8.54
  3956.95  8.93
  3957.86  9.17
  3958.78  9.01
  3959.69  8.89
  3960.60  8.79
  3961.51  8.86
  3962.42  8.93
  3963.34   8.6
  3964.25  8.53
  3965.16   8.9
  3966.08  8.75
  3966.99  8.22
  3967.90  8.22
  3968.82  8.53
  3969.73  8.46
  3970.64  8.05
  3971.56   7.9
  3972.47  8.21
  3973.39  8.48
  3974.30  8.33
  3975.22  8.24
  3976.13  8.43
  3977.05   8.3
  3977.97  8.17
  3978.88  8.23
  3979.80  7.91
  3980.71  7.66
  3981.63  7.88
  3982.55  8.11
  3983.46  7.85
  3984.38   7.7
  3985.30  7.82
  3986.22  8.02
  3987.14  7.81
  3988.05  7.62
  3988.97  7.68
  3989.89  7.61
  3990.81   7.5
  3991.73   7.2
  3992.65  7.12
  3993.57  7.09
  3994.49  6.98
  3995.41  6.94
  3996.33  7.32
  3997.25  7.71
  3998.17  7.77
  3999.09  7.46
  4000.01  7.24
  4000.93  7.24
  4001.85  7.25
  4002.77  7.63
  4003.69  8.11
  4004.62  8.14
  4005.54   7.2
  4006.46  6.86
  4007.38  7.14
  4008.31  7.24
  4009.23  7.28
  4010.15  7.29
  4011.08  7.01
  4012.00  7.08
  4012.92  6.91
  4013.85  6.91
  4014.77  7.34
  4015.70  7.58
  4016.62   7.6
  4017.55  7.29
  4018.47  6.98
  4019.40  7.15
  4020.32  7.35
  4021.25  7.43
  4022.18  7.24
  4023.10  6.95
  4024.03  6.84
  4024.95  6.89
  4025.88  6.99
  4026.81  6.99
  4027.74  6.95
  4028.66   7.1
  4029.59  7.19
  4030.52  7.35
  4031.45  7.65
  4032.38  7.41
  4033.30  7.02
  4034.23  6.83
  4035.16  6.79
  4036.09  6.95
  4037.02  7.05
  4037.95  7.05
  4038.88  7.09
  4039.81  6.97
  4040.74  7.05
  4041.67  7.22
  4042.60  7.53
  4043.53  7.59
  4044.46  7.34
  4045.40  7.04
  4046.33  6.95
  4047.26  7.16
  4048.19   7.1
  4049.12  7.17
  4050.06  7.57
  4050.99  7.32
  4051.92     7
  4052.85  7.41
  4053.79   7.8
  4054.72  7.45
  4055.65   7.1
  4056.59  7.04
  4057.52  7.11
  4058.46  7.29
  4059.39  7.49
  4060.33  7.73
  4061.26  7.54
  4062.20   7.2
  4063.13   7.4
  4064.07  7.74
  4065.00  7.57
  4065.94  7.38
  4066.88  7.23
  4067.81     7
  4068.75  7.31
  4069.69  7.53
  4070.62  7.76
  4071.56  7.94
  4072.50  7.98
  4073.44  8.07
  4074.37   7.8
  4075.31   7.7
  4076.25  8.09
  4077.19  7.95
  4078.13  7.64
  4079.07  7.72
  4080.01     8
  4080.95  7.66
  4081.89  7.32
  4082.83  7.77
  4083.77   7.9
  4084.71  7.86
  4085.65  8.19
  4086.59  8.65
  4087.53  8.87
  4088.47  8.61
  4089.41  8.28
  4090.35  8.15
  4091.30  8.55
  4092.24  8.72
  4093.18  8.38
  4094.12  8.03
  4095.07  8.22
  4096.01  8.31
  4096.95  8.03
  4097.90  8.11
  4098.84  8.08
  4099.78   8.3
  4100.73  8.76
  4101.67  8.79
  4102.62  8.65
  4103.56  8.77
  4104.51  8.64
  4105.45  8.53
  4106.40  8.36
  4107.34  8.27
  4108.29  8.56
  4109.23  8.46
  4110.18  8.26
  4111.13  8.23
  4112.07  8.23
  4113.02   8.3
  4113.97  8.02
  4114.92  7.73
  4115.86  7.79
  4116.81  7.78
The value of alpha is 1.00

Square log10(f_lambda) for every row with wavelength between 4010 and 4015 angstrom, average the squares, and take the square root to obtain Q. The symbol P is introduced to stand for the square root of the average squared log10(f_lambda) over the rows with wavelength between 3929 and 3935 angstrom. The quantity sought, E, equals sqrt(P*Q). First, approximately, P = 0.92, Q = 0.85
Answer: 0.89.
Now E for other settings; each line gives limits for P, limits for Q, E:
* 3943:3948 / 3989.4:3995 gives 0.88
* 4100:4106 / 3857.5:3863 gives 0.95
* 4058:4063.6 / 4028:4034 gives 0.87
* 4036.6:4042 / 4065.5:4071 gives 0.86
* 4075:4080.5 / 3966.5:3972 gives 0.91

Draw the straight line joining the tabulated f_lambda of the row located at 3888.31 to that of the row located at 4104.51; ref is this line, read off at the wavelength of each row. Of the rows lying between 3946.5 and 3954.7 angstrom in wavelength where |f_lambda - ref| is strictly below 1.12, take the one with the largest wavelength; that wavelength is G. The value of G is 3954.22 angstrom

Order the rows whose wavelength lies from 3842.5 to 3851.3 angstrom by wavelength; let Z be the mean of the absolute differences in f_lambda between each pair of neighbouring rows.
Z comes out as 0.08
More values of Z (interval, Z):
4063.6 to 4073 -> 0.19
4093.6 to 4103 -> 0.17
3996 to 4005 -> 0.21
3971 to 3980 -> 0.18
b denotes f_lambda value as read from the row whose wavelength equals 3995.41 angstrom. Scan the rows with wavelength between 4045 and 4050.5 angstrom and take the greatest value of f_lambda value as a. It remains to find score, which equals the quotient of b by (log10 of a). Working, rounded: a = 7.57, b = 6.94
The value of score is 7.9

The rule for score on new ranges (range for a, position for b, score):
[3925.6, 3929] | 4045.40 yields 7.5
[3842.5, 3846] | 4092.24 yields 9.1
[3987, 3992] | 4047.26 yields 8.0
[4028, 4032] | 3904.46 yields 10.0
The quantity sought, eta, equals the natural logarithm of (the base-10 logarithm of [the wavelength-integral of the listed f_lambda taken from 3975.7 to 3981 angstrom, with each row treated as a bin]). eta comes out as 0.491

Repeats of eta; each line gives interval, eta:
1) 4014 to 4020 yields 0.496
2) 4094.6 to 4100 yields 0.498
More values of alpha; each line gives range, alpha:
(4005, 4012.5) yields 1.01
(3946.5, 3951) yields 1.00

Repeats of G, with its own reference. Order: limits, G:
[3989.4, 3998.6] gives 3998.17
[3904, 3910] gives 3909.86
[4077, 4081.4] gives 4080.95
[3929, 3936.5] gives 3936.05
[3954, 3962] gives 3961.51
